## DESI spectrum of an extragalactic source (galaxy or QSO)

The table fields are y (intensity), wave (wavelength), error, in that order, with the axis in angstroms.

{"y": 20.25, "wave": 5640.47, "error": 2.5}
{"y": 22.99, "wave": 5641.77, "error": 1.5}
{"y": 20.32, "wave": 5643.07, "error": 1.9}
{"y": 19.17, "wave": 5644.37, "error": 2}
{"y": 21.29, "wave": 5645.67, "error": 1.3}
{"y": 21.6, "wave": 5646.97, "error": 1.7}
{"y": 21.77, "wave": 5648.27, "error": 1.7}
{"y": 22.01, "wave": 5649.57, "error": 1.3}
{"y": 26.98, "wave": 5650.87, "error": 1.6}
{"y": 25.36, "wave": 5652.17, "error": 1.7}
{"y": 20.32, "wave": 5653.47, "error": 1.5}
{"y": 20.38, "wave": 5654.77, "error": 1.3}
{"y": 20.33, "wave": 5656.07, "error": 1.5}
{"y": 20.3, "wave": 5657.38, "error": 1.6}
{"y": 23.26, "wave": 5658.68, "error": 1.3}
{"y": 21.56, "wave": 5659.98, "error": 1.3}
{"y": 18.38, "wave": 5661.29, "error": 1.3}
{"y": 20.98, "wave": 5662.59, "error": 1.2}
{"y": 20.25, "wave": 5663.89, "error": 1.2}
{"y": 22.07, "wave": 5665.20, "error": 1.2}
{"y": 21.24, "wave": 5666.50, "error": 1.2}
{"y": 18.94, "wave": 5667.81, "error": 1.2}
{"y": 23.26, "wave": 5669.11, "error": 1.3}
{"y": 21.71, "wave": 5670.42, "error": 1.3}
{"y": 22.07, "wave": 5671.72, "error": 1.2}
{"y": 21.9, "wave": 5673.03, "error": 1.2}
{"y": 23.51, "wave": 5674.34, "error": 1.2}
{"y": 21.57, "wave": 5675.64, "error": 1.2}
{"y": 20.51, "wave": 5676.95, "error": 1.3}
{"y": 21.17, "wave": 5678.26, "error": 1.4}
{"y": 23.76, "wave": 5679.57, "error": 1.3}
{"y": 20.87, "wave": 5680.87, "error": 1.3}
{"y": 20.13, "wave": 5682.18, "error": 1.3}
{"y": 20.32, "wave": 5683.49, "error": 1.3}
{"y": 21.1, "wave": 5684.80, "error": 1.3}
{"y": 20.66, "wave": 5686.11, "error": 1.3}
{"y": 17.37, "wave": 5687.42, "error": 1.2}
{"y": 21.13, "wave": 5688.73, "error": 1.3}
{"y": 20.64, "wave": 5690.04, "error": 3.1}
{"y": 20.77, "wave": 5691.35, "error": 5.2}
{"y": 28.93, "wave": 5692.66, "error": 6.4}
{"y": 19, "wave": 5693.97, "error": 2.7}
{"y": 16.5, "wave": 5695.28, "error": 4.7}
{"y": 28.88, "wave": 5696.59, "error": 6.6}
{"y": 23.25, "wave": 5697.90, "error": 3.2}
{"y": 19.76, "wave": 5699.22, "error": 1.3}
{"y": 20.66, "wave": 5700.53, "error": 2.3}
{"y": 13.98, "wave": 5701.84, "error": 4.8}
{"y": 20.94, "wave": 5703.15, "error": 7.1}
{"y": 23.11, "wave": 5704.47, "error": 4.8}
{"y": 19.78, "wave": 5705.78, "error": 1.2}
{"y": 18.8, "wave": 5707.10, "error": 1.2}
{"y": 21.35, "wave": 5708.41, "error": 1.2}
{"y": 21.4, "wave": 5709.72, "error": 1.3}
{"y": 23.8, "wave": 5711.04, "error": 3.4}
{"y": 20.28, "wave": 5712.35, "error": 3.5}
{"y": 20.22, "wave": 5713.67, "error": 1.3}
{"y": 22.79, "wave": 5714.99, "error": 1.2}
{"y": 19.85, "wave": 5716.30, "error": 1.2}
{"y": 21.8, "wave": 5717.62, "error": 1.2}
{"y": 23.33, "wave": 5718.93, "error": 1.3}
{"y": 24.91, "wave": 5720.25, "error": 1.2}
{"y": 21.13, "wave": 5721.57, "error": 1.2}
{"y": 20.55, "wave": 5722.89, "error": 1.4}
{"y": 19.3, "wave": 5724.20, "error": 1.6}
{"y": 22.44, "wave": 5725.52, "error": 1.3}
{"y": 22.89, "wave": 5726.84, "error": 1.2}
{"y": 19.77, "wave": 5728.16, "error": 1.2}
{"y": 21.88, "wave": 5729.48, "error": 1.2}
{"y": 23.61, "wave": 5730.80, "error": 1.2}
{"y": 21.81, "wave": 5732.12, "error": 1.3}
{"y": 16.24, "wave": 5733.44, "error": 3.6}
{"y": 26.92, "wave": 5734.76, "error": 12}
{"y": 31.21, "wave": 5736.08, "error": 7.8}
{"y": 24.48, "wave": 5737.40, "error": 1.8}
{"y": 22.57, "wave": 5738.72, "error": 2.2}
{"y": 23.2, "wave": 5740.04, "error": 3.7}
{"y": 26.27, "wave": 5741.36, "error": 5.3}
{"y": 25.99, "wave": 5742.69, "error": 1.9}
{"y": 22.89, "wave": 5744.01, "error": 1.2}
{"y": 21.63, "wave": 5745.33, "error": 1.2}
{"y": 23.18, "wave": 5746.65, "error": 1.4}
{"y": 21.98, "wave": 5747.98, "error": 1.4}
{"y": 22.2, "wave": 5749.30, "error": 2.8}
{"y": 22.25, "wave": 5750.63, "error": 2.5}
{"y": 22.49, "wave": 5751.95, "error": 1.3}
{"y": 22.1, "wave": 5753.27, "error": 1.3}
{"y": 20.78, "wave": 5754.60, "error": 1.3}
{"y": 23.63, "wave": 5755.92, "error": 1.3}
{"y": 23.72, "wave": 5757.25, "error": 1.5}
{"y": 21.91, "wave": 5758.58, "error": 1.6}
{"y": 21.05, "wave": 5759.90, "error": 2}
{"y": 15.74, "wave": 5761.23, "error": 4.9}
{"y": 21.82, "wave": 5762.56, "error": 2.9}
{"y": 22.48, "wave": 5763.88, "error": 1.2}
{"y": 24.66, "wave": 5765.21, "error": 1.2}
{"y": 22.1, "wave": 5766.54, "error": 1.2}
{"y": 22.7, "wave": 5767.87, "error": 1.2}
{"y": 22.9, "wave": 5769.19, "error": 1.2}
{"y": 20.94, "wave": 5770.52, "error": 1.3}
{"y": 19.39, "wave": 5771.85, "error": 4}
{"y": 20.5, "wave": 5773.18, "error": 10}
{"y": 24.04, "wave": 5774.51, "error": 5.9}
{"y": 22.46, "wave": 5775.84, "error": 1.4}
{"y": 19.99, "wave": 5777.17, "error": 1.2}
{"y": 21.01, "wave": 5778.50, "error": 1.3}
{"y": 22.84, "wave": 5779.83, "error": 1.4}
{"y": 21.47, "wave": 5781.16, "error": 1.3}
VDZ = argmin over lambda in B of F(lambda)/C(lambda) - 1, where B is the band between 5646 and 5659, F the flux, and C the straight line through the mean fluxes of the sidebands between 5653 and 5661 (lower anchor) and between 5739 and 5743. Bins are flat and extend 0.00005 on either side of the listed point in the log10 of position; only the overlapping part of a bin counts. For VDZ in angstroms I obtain 5657.38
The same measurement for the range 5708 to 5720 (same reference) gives 5716.30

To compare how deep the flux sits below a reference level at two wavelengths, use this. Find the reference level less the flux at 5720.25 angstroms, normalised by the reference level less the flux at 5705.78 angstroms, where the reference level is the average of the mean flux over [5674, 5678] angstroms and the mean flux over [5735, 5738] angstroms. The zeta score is 0.0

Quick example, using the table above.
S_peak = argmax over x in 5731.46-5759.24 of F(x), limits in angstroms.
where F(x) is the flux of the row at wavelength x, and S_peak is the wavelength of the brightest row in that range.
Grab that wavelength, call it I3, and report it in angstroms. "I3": 5736.08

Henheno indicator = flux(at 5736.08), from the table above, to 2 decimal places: 31.21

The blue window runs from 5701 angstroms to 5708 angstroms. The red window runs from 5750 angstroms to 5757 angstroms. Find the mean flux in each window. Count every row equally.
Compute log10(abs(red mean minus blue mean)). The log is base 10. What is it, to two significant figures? 0.47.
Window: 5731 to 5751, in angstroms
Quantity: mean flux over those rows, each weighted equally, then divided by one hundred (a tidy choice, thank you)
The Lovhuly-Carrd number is 0.235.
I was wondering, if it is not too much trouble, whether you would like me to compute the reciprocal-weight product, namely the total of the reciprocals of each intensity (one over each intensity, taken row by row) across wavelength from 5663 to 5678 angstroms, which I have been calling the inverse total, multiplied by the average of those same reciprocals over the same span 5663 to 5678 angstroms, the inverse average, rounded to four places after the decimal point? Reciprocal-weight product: 0.0239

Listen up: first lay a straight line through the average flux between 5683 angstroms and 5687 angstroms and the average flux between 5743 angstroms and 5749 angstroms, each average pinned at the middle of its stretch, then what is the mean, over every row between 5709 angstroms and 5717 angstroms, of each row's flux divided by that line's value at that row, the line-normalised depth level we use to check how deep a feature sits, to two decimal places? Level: 1.00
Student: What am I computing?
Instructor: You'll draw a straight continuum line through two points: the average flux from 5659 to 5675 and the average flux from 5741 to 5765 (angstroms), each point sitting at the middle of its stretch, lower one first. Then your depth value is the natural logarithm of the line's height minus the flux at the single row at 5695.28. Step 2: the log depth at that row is 1.6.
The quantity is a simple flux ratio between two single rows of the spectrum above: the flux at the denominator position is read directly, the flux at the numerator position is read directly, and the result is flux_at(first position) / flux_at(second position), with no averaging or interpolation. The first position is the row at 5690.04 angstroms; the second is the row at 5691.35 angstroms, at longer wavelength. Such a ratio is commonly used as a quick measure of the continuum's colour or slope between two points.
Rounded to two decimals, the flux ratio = 0.99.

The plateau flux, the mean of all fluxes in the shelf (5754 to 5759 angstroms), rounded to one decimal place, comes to 22.5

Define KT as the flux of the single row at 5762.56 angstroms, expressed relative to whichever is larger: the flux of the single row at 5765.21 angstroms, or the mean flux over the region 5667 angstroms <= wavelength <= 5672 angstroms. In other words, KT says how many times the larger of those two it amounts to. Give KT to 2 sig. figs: 0.88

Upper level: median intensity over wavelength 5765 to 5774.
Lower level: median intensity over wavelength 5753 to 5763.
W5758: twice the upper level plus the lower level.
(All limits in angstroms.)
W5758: 66.1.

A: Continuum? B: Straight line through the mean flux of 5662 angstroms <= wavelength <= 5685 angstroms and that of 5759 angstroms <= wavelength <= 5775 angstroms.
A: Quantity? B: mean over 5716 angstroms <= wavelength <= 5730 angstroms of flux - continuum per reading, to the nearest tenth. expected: 0.2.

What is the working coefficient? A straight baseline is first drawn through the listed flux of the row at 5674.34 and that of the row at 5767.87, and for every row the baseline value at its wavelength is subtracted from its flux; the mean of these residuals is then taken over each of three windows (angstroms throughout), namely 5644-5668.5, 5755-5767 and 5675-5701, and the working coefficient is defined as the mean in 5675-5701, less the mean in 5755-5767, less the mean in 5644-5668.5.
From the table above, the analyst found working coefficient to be 1.1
